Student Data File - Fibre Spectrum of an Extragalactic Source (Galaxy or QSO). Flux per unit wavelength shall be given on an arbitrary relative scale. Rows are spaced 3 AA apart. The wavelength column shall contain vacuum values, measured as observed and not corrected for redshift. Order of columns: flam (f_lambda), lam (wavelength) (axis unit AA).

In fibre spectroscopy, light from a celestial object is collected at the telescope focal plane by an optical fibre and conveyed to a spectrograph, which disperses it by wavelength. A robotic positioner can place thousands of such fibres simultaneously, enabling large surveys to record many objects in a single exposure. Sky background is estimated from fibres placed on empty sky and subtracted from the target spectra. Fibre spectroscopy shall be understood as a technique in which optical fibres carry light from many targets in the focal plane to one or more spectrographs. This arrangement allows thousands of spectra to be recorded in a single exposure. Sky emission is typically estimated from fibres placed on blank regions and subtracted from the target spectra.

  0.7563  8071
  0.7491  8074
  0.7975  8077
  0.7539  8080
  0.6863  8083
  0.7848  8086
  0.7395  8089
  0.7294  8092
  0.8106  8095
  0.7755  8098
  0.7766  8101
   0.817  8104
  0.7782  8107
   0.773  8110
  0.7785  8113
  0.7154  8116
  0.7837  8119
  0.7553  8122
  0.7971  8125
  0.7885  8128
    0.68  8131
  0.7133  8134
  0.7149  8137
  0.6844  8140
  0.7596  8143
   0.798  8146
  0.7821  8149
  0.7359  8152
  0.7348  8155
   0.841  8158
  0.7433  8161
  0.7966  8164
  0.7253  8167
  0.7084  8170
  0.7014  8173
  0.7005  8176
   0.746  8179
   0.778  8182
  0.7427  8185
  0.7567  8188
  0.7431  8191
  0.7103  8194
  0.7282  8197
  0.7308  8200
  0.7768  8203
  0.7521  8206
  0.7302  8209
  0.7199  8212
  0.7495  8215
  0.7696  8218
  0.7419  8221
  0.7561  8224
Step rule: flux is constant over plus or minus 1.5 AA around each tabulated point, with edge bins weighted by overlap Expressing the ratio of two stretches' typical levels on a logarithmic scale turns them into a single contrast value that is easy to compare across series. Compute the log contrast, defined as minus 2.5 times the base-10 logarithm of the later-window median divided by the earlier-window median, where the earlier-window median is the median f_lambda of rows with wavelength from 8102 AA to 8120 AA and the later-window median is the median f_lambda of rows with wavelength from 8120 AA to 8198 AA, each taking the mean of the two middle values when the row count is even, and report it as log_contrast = 0.05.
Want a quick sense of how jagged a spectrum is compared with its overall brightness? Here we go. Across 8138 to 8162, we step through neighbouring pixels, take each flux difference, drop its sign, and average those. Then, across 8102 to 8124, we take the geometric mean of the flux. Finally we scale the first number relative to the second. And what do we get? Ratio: 0.071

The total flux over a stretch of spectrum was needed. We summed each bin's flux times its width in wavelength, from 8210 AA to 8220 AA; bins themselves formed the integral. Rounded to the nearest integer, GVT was 7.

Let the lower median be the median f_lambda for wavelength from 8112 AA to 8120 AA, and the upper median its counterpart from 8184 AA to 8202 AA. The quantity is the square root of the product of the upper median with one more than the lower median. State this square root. 1.14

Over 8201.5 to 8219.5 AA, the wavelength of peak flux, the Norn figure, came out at 8203 AA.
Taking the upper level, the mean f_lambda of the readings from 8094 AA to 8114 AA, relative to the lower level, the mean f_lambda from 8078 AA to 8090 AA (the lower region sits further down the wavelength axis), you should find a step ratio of 1.06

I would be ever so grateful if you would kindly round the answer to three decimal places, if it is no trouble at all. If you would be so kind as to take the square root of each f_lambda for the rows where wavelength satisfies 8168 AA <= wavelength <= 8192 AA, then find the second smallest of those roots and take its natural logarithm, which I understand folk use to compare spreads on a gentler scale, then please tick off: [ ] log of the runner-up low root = -0.177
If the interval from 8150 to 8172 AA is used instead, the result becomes -0.161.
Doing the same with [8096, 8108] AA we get -0.126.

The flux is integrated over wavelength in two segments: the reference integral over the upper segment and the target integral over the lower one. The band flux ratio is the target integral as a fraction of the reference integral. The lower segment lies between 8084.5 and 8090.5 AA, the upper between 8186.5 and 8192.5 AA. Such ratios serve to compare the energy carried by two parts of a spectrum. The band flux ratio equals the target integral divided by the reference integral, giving 1.02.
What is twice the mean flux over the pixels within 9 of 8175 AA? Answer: 1.45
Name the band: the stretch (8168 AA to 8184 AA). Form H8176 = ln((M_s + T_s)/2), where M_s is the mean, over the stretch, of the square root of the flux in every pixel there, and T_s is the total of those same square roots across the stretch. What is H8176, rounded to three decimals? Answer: 0.939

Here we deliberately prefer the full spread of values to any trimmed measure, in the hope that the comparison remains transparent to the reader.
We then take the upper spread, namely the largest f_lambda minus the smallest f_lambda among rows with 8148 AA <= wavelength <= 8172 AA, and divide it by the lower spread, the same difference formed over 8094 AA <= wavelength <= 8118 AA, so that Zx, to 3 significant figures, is 1.31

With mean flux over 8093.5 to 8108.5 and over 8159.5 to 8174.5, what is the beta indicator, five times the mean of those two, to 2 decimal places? 3.82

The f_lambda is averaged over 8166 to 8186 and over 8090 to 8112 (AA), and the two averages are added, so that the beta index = 1.51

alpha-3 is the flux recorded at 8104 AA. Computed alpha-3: 0.817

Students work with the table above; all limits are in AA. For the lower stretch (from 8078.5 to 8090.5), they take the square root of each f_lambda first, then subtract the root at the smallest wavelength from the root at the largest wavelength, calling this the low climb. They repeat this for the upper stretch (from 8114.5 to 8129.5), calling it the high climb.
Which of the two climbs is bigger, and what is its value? 0.04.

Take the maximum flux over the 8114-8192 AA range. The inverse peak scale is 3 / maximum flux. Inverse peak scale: 3.57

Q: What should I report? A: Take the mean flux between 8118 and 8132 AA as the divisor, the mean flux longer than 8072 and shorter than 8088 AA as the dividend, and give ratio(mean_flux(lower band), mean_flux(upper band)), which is 0.99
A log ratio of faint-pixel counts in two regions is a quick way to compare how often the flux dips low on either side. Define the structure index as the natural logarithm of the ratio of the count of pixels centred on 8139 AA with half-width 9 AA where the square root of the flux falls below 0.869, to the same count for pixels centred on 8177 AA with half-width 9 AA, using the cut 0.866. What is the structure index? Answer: -0.22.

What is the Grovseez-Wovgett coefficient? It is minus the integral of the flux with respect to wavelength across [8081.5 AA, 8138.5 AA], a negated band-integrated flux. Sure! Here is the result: -43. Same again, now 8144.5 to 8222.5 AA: -58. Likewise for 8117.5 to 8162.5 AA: -34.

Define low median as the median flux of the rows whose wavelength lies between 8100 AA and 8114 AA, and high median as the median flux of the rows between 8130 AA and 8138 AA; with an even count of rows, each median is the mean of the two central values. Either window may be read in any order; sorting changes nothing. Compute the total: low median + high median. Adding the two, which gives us 1.49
